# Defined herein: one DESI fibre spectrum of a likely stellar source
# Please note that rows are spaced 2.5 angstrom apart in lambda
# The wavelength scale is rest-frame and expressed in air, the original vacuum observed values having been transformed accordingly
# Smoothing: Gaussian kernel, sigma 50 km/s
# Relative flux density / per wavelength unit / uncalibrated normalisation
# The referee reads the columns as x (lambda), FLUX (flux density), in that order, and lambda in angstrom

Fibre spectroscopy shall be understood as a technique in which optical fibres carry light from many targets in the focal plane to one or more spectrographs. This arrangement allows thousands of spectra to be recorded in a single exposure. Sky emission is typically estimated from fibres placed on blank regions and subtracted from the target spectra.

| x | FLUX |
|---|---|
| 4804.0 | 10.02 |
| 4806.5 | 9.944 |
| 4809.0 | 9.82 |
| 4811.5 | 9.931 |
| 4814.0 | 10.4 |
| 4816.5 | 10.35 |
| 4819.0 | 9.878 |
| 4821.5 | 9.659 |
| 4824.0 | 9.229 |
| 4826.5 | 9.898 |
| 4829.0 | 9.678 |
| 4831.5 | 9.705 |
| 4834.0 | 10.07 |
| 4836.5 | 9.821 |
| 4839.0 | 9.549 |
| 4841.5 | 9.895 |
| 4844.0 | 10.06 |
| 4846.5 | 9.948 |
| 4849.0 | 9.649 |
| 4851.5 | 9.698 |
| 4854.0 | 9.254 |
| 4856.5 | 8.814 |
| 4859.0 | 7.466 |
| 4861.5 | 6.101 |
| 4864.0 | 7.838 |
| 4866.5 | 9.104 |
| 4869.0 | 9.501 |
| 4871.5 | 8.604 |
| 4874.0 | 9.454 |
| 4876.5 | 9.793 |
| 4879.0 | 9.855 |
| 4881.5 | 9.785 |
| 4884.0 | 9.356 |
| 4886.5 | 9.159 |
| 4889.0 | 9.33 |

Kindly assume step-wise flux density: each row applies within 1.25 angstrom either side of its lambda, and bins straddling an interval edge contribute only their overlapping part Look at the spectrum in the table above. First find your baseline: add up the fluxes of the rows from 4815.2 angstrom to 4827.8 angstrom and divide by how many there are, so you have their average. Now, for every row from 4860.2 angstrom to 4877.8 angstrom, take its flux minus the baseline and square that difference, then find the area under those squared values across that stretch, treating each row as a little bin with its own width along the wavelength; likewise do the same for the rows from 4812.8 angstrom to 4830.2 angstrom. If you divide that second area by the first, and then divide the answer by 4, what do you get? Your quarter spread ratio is 0.013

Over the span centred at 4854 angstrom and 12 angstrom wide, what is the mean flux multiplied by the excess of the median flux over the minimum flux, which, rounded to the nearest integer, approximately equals 16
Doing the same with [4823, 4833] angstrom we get 4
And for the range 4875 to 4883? 0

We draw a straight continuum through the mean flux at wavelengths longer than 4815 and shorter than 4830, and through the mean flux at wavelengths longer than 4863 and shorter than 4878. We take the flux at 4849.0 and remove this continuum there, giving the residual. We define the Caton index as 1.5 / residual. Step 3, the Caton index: 6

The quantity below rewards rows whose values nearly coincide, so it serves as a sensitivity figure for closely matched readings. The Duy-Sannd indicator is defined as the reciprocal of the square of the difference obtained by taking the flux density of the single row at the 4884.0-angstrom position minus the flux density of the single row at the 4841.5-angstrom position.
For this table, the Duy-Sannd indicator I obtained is 3.4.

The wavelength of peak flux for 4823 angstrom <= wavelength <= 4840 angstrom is 4834.0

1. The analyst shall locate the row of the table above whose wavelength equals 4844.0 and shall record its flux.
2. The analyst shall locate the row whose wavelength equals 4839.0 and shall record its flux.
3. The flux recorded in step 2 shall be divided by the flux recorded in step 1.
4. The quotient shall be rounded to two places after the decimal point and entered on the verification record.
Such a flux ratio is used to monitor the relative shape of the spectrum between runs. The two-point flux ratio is 0.95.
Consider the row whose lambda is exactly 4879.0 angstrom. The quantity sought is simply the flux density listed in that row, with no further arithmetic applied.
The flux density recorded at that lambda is 9.855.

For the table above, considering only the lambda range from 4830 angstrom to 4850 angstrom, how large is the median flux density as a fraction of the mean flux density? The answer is 1.002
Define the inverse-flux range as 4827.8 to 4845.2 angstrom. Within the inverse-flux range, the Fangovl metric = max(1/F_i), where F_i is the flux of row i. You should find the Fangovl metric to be 0.105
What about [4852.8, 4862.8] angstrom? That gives 0.164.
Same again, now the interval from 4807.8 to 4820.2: 0.102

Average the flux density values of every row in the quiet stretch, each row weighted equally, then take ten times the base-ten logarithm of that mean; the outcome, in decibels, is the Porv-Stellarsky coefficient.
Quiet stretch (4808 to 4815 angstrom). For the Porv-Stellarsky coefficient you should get 10.02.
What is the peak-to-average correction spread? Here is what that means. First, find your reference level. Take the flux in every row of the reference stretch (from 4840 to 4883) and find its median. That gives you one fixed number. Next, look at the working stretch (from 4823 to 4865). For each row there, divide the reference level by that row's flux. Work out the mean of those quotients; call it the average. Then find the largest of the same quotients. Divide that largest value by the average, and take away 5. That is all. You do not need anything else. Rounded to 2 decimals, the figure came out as -3.51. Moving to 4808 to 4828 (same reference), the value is -3.93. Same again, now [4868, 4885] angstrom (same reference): -3.90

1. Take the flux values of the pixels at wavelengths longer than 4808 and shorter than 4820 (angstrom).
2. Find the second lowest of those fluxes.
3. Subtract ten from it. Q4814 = -0.12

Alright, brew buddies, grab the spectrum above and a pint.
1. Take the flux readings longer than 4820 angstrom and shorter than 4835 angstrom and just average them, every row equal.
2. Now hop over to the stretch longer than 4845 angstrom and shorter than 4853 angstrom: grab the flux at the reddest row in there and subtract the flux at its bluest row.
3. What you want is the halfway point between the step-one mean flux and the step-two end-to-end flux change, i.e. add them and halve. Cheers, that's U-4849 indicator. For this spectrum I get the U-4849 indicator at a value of 4.73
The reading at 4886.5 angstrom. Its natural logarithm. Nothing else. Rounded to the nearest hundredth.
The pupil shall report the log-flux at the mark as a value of 2.21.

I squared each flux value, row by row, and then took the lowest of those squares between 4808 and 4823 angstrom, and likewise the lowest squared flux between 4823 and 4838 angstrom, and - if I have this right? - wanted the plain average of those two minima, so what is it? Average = 89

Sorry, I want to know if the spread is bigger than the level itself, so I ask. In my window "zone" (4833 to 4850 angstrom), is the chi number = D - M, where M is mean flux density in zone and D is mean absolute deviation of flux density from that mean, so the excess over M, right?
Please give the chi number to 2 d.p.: -9.70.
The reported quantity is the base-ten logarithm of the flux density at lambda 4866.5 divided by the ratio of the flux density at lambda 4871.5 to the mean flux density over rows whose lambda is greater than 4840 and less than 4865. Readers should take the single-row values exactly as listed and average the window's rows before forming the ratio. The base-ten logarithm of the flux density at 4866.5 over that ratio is 0.97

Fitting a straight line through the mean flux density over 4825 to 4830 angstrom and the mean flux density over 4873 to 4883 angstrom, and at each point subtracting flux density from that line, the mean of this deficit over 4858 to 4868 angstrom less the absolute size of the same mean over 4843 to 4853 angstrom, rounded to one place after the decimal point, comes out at 2.0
